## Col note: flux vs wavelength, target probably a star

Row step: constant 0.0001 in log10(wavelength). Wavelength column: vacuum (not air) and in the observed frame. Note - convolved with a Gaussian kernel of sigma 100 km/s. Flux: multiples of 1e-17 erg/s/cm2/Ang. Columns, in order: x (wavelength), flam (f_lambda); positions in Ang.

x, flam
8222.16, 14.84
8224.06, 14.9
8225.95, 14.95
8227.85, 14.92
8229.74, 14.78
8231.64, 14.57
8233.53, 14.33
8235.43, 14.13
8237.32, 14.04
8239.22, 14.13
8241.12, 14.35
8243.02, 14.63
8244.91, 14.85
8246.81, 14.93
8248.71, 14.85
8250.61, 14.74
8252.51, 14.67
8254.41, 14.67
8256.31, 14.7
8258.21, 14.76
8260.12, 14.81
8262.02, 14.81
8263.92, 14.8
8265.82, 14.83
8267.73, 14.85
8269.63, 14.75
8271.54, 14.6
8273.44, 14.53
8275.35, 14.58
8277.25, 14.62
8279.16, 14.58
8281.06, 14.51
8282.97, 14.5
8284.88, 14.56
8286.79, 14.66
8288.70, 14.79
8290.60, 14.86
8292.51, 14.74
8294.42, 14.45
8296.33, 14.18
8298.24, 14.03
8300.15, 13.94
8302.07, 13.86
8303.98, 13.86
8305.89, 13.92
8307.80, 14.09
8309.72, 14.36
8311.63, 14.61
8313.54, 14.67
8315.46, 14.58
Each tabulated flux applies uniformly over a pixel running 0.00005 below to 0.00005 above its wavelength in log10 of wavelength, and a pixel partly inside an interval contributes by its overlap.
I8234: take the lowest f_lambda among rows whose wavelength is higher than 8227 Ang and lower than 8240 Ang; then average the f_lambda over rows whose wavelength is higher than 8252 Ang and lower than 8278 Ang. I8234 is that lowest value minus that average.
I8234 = -0.67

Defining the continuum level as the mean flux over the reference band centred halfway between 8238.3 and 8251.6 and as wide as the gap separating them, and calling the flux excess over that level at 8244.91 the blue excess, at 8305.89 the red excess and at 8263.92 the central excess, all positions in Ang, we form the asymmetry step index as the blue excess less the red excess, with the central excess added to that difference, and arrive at 1.1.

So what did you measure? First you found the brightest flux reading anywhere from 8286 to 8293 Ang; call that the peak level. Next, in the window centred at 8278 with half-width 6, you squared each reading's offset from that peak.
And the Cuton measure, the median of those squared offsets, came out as 0.094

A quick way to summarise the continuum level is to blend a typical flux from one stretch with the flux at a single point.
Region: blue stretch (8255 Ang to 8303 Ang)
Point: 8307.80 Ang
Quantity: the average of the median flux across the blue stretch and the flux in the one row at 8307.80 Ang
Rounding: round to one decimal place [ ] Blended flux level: 14.4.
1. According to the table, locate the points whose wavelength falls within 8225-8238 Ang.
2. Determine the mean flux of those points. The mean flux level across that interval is 14.5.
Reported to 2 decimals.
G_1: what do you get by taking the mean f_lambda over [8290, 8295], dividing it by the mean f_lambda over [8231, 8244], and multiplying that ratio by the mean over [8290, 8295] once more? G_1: 15.06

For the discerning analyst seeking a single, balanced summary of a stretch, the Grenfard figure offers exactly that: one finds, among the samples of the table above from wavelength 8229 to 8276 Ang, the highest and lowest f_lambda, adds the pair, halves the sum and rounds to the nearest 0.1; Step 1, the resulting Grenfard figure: 14.5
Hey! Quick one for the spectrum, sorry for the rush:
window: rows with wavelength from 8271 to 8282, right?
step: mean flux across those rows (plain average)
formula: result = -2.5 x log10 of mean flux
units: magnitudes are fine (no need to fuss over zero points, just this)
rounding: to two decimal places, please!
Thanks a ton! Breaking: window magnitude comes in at -2.91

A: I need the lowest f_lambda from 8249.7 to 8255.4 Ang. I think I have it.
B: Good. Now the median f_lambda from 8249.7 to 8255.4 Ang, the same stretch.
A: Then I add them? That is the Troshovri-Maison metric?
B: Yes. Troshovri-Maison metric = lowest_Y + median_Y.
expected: 29.3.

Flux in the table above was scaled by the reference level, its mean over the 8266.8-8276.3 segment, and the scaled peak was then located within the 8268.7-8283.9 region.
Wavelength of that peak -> 8269.63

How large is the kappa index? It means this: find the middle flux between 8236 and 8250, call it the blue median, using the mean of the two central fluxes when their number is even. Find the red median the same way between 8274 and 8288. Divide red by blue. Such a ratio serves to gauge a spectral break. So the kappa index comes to 1.00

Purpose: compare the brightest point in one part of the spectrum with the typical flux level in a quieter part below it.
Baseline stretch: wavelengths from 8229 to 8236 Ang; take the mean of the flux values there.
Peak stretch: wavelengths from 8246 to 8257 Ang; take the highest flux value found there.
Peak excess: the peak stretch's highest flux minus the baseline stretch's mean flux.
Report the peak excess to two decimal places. 0.48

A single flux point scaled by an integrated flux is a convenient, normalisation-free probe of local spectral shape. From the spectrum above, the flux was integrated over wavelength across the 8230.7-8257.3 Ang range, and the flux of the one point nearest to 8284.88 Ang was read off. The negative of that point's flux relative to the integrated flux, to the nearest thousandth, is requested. -0.038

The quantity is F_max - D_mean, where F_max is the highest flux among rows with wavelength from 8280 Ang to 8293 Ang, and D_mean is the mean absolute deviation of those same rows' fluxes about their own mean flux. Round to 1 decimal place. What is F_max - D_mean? 14.7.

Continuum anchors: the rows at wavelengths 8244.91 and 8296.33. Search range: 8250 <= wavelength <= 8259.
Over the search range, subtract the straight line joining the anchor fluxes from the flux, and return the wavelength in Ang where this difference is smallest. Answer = 8252.51 Ang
